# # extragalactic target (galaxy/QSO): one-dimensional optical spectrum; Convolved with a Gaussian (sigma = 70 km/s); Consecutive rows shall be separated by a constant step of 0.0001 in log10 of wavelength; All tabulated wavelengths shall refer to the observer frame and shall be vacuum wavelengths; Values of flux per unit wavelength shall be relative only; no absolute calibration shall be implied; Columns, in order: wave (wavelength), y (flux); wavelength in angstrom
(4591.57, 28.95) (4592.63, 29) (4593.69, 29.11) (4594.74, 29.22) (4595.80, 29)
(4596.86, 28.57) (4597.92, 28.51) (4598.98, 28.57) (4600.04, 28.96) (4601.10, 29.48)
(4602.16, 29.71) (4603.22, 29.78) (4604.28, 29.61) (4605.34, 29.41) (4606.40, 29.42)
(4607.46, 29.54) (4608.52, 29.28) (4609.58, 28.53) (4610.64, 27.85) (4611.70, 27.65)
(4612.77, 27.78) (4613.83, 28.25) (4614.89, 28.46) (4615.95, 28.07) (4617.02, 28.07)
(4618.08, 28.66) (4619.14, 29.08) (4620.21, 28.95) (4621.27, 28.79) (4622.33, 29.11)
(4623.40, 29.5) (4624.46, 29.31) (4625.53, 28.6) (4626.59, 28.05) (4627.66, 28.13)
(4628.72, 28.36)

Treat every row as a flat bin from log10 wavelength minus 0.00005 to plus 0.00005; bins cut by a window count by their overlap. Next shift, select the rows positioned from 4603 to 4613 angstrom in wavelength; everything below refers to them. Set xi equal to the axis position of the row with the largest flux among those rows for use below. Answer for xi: 4603.22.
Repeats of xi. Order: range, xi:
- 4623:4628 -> 4623.40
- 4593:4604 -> 4603.22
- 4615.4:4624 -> 4623.40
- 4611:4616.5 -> 4614.89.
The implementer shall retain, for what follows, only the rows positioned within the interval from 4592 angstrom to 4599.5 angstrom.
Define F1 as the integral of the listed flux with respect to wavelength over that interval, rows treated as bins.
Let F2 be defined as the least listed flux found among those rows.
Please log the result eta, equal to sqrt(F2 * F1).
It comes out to 79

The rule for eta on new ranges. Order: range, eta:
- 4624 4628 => 57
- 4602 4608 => 72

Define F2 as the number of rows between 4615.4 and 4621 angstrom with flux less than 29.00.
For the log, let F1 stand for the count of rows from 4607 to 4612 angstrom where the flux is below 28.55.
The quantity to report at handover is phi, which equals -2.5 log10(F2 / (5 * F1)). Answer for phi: 1.4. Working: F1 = 3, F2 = 4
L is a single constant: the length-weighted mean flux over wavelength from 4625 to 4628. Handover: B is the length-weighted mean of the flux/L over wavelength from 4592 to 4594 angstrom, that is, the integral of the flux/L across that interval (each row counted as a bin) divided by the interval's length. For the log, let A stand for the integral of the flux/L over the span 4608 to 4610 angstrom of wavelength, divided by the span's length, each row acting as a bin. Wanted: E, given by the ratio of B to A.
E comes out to 1.001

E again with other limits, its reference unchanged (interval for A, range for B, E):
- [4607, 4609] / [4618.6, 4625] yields 0.990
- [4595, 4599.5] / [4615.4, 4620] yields 0.994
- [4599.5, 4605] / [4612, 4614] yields 0.944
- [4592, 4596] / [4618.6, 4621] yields 0.997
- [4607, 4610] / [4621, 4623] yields 0.994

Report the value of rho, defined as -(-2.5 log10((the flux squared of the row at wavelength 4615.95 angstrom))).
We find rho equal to 7.24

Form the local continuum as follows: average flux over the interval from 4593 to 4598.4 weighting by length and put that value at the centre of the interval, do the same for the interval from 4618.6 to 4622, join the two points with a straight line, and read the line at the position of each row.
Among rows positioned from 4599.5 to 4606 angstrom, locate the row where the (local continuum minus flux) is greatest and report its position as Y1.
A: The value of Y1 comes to 4600.04 angstrom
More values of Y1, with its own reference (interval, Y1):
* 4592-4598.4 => 4597.92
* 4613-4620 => 4617.02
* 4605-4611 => 4610.64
